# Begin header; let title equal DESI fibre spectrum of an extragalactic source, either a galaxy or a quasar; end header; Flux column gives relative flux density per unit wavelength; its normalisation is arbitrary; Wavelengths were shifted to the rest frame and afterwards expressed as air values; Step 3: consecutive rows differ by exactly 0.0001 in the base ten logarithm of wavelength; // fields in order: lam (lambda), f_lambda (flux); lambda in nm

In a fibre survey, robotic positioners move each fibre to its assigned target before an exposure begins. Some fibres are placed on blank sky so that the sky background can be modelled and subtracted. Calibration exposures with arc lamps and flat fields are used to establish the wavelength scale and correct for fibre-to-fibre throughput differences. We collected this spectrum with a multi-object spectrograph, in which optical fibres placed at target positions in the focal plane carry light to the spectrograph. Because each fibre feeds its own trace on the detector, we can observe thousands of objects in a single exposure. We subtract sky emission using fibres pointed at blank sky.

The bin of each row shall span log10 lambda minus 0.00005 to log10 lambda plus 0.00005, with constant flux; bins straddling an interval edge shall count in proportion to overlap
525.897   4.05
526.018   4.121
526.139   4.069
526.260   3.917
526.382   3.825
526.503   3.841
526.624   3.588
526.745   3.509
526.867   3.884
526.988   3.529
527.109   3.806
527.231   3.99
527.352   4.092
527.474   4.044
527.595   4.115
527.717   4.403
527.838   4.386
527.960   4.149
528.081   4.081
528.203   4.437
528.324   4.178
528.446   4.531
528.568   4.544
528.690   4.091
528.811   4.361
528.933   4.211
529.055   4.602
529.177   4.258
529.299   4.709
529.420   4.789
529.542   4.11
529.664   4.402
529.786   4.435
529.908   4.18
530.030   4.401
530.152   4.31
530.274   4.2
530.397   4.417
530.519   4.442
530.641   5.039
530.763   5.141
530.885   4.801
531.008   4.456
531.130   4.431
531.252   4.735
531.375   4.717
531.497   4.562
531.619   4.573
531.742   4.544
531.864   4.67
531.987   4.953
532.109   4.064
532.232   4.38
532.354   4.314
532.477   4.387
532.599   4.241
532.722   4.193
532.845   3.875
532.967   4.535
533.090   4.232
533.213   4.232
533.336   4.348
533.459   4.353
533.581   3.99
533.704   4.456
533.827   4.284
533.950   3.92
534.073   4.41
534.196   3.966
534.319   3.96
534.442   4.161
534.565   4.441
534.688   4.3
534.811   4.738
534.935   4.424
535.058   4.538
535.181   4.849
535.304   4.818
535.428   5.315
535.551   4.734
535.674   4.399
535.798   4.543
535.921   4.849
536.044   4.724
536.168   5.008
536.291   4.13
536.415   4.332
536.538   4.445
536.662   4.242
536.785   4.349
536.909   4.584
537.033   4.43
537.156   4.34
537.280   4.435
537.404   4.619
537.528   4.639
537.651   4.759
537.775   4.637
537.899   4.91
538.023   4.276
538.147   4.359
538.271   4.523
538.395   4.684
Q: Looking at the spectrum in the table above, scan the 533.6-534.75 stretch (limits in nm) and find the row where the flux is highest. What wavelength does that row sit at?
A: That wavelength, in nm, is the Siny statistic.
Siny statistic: 533.704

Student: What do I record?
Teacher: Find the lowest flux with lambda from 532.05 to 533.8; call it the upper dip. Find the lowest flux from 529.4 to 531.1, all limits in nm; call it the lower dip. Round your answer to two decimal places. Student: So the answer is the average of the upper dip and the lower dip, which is 3.99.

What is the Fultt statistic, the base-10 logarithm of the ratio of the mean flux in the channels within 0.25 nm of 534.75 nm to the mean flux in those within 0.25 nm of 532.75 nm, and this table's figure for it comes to 0.026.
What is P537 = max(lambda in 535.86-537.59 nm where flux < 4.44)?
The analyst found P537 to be 537.280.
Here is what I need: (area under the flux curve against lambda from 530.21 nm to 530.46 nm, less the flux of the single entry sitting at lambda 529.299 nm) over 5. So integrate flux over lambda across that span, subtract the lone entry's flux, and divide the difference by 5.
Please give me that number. -0.73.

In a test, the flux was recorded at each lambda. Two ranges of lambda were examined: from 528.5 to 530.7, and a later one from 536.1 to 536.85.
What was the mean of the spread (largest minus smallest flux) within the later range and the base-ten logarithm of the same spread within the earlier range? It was 0.43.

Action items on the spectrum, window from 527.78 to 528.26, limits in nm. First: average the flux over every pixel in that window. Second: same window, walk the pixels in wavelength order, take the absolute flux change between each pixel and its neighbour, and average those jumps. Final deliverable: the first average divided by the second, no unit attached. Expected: 19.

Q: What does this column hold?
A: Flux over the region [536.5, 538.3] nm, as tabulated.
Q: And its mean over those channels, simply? 4.50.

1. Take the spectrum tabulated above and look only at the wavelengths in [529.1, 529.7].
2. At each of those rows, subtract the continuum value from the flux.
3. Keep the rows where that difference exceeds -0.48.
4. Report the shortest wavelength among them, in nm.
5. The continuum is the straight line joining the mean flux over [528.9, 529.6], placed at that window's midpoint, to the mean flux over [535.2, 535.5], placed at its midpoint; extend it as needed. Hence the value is 529.177 nm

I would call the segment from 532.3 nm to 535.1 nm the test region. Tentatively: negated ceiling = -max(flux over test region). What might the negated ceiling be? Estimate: -4.74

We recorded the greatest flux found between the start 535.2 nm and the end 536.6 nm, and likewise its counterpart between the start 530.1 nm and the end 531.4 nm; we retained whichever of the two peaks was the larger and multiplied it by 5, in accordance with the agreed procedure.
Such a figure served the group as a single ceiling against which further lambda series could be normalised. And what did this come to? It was 26.6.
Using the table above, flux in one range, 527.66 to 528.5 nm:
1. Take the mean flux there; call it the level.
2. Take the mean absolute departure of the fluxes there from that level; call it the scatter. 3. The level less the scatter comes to 4.16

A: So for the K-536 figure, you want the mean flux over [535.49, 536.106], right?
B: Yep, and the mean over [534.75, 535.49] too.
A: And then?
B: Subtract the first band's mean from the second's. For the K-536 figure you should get 0.13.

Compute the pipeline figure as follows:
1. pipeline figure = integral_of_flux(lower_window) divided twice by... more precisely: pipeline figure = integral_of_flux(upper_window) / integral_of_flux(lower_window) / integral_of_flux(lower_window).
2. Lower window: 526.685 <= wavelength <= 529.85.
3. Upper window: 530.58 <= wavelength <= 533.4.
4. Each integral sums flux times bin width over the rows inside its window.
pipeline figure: 0.07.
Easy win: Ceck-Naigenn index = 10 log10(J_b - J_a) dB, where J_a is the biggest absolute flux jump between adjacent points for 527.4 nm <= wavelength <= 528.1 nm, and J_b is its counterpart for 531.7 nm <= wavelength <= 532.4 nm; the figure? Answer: -2.2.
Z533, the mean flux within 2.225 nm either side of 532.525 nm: 4.40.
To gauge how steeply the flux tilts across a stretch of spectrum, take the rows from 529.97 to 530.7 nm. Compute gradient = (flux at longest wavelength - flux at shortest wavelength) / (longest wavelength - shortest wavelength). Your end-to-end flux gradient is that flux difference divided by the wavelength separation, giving 1.0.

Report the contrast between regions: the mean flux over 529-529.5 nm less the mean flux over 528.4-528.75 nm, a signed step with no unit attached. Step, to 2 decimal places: 0.20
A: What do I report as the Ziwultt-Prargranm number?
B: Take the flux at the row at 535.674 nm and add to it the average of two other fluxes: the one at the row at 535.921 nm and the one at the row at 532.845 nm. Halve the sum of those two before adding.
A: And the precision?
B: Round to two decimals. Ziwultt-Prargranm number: 8.76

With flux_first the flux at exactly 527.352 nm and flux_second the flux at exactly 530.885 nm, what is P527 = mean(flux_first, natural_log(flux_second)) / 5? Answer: 0.57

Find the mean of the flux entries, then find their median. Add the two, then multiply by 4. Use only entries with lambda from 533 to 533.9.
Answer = 34.2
